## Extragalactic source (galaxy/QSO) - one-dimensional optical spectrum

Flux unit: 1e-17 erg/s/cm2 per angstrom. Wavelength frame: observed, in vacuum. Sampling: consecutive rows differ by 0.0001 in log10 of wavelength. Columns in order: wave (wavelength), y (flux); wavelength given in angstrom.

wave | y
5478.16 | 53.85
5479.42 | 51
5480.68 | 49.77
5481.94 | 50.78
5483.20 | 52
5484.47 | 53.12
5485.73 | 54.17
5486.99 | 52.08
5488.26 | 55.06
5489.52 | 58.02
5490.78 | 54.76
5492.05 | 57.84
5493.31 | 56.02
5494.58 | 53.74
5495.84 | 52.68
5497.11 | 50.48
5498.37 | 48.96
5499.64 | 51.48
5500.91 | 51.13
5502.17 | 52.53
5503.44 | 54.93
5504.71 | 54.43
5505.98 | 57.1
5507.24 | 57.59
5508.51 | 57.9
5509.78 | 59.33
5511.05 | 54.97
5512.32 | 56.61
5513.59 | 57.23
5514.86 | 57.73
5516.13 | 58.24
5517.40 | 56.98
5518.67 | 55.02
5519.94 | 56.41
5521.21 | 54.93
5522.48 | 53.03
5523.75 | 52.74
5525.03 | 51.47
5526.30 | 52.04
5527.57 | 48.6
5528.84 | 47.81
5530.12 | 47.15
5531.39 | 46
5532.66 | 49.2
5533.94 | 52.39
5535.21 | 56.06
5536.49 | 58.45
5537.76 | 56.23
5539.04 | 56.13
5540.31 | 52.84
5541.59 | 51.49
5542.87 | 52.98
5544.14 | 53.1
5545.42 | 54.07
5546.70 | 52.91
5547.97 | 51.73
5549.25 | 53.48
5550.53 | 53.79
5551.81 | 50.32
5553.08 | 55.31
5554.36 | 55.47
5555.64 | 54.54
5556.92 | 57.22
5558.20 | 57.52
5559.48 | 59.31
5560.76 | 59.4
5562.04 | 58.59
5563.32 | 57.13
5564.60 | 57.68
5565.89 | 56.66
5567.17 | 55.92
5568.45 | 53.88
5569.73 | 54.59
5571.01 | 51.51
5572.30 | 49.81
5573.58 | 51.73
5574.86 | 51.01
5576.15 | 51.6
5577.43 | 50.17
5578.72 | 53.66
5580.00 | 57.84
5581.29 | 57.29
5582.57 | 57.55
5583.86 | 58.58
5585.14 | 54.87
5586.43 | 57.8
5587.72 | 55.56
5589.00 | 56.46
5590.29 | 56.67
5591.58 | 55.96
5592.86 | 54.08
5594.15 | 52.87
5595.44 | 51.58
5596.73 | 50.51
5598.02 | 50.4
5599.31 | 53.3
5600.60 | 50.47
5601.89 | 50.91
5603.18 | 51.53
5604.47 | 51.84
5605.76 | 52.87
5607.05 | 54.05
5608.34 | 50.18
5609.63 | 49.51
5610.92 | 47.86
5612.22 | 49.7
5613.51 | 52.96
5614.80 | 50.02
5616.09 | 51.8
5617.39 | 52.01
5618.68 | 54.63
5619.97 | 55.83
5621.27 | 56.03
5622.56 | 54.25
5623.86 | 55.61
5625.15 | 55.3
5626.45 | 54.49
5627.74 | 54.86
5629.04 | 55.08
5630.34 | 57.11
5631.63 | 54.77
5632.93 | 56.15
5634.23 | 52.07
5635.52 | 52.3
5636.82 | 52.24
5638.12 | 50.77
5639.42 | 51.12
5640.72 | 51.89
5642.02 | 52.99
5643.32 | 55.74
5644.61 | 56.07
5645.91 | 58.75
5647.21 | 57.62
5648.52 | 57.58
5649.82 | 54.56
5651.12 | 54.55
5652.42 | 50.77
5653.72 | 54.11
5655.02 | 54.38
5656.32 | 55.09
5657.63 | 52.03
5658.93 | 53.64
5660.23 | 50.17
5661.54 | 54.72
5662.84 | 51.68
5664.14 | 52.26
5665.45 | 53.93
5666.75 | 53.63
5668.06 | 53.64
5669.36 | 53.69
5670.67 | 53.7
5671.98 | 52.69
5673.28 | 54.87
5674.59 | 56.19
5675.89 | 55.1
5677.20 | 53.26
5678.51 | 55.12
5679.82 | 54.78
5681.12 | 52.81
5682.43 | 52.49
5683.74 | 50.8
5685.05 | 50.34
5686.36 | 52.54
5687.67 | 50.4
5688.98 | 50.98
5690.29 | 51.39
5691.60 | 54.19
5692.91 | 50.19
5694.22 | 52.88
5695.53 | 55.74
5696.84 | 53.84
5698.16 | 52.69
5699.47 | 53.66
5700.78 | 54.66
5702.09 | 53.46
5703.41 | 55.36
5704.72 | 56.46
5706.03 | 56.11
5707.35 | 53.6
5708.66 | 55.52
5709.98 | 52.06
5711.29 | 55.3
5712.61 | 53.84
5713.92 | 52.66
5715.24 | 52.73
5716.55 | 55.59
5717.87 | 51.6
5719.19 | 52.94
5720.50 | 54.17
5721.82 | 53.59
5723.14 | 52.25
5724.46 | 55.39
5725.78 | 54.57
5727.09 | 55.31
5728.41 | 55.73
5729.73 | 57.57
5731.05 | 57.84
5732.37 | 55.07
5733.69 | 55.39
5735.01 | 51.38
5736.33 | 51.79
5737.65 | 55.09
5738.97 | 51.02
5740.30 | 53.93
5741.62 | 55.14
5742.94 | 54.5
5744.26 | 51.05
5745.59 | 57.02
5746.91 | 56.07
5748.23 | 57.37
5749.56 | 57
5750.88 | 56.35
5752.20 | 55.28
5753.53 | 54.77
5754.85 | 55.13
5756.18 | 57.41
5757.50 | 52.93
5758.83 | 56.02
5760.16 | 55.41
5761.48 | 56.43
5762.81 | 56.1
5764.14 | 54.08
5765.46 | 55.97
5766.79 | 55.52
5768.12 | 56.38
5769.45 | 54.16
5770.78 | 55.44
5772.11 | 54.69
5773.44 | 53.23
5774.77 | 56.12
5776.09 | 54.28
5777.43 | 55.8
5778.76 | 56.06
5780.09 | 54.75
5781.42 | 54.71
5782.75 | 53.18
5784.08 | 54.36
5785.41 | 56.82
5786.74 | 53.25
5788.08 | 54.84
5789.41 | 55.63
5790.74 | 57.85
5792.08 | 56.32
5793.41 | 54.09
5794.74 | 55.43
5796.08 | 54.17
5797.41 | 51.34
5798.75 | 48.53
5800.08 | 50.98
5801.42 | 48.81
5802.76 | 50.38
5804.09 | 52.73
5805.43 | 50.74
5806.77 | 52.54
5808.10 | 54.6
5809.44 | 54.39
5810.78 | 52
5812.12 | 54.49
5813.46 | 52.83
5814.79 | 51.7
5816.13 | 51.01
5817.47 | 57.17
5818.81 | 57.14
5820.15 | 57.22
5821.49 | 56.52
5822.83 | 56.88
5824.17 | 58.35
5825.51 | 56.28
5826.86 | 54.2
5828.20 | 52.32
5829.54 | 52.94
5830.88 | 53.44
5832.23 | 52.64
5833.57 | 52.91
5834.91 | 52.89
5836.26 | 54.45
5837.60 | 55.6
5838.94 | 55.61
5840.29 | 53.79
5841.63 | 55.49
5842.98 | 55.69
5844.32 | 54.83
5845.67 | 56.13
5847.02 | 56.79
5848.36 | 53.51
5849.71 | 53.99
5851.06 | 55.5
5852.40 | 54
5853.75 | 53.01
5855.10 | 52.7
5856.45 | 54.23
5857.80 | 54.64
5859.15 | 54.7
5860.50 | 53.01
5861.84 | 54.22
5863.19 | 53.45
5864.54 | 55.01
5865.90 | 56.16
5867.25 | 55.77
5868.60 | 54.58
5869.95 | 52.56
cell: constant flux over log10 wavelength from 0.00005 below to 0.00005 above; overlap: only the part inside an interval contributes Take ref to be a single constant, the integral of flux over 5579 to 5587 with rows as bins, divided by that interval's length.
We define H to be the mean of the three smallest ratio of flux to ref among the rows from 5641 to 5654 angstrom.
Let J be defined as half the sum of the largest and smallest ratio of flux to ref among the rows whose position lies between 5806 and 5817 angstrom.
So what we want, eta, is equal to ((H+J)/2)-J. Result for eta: 0.00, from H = 0.920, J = 0.924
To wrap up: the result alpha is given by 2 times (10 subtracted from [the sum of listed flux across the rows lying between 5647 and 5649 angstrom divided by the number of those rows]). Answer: 95.2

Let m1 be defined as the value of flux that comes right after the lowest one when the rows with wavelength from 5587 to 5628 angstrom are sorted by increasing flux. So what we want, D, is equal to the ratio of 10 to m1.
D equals 0.202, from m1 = 49.51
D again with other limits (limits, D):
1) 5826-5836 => 0.190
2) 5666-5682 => 0.189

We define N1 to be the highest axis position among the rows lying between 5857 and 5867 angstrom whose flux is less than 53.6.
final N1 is 5863.19 angstrom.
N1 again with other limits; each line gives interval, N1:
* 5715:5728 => 5723.14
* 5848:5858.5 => 5855.10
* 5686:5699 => 5698.16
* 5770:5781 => 5773.44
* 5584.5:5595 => 5594.15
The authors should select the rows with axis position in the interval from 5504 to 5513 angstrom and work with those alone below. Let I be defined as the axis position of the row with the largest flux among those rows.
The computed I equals 5509.78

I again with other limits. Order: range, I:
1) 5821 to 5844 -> 5824.17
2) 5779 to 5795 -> 5790.74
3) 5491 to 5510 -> 5509.78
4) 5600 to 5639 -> 5630.34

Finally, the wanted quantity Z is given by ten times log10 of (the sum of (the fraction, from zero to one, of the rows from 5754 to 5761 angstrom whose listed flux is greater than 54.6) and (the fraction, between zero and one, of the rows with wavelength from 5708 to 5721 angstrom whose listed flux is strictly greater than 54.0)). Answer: 0.8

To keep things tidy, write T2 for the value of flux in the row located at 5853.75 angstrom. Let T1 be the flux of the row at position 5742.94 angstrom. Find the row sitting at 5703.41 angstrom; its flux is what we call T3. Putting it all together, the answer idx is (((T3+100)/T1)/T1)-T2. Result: -53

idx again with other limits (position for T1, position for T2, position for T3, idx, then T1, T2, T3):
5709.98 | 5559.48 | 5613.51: -59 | 52.06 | 59.31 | 52.96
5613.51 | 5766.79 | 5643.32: -55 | 52.96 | 55.52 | 55.74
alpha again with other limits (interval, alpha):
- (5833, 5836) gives 85.8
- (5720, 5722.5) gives 87.8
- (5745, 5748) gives 93.1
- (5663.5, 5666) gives 86.2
